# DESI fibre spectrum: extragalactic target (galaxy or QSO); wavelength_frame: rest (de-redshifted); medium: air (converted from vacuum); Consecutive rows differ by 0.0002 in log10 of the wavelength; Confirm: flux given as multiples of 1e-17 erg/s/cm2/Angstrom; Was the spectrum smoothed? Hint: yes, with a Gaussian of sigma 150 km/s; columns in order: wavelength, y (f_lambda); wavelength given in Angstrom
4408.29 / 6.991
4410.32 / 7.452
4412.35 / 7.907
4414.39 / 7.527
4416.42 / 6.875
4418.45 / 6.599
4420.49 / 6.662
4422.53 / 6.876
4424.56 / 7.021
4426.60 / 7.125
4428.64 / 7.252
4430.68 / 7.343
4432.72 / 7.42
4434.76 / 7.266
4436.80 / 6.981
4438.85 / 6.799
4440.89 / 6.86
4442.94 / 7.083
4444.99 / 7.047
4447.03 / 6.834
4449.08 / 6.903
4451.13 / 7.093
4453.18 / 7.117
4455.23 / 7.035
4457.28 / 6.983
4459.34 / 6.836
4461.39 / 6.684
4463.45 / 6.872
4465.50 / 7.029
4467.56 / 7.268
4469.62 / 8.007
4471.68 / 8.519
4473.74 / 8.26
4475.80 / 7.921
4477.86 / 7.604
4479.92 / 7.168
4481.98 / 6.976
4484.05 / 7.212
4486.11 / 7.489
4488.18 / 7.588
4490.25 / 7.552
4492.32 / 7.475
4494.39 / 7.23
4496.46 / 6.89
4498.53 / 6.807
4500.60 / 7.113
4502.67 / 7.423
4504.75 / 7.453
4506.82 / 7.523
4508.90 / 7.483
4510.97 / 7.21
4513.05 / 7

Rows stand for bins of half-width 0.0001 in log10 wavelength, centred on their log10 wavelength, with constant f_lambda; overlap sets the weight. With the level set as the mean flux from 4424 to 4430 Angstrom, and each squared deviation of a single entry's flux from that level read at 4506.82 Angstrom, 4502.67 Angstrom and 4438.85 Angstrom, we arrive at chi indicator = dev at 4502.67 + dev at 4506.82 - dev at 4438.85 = 0.1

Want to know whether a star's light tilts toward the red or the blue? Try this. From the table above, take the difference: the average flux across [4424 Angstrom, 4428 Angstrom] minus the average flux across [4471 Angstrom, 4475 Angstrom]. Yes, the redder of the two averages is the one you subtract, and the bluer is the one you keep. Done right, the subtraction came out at -1.3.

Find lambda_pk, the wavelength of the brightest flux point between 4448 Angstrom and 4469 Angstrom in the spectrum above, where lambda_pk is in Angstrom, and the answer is 4467.56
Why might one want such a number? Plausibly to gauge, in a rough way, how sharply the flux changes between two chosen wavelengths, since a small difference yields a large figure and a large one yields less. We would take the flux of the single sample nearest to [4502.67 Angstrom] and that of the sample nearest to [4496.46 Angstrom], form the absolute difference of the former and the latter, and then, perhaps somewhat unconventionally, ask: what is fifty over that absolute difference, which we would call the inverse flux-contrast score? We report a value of 94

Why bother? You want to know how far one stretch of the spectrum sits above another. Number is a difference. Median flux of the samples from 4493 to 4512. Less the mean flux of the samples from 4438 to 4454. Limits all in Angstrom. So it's 0.26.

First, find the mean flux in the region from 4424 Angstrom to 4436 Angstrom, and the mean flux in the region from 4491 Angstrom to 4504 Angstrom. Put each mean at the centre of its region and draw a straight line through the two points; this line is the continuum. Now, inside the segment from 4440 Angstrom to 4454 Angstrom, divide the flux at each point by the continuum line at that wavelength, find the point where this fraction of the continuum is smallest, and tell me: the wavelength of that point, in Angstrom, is 4447.03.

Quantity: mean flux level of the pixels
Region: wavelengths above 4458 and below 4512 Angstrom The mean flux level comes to 7.37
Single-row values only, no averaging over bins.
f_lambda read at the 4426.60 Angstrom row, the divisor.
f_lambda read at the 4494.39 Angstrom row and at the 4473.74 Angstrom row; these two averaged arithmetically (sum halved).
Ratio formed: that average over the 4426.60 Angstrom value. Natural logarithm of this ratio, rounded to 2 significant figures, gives 0.083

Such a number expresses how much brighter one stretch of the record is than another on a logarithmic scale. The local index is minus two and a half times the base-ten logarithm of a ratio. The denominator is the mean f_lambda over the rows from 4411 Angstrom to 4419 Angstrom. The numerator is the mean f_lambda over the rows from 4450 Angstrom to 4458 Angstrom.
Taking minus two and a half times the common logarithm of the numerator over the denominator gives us 0.03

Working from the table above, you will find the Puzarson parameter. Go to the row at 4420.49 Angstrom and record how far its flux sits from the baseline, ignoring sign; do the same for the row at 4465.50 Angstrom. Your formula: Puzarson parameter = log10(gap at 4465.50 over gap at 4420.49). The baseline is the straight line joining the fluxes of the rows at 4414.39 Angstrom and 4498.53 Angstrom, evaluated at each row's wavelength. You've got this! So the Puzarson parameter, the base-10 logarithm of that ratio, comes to -1.1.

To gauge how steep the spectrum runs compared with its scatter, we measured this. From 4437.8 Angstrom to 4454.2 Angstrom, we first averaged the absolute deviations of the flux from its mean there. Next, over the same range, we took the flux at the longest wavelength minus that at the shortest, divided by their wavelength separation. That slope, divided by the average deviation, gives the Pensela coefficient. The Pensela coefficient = 0.19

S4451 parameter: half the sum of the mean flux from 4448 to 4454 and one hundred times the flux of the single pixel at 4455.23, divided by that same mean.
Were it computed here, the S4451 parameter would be 50.5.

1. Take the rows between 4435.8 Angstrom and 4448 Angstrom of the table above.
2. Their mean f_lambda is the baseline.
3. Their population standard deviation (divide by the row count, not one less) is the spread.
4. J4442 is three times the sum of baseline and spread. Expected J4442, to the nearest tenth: 21.1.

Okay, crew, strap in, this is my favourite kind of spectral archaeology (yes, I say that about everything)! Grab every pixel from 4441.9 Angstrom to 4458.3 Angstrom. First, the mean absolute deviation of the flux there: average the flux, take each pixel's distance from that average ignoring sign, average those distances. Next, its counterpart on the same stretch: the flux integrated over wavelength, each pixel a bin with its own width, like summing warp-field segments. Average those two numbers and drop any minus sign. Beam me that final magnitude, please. 57.5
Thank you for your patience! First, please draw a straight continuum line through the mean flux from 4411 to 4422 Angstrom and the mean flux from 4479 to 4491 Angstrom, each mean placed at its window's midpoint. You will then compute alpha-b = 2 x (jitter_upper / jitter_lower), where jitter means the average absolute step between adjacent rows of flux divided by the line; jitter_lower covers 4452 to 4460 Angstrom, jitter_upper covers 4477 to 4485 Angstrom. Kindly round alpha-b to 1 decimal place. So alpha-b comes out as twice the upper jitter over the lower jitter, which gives 5.7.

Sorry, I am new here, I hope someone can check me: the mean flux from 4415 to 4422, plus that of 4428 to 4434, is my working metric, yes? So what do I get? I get 14.1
